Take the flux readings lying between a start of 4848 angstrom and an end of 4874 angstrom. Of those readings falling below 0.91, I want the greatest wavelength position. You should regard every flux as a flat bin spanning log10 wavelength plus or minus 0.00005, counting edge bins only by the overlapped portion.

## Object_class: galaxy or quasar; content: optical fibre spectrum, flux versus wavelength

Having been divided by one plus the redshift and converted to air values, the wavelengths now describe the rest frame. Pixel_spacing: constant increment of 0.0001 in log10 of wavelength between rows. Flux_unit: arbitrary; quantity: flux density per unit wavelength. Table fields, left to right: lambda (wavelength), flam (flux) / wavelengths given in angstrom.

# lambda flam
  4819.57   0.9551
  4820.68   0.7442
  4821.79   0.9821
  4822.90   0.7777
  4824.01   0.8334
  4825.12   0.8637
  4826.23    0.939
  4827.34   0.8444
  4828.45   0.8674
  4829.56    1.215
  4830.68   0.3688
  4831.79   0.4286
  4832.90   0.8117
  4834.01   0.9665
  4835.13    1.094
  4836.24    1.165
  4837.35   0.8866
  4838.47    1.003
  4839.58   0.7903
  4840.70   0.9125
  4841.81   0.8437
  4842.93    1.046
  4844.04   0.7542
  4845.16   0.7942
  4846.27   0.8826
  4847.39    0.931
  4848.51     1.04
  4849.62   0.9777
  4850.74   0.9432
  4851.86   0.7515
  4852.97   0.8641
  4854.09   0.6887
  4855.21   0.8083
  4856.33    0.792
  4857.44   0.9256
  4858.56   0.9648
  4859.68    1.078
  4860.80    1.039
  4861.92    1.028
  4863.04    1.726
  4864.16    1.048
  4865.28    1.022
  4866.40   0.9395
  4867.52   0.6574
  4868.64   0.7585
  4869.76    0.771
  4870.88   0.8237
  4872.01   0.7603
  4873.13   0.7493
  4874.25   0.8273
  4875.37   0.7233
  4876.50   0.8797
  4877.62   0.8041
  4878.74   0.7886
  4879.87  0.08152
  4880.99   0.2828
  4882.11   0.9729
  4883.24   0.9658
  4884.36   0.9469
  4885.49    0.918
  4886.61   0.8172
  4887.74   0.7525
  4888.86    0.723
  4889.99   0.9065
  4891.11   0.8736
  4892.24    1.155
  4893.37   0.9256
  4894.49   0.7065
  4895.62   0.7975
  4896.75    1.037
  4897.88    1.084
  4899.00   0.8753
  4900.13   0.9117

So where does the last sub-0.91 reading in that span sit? 4873.13 angstrom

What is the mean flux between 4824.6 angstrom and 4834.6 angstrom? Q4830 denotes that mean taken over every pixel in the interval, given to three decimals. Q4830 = 0.812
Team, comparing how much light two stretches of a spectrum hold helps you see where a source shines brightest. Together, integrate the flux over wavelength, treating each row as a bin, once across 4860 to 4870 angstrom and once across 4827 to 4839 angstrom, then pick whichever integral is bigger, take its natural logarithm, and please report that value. 2.4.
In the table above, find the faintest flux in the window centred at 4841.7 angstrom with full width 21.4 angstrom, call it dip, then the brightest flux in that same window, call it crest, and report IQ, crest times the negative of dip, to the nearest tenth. -0.5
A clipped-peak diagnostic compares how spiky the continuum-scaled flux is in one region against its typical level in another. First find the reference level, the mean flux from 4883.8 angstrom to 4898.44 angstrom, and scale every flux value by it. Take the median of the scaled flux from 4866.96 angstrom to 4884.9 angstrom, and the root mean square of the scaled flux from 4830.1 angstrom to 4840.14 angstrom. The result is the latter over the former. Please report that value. 1.121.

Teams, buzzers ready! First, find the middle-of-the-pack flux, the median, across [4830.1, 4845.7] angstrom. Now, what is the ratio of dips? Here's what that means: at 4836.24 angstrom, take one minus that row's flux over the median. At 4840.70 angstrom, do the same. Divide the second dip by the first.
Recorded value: 0.2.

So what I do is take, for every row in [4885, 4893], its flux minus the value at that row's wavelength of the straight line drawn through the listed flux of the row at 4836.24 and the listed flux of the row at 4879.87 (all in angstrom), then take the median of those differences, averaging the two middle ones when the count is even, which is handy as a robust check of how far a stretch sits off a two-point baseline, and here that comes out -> 1.0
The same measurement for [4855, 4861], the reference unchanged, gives 0.3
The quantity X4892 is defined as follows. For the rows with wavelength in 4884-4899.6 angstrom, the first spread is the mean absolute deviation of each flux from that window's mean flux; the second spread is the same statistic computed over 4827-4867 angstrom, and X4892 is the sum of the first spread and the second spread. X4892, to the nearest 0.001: 0.247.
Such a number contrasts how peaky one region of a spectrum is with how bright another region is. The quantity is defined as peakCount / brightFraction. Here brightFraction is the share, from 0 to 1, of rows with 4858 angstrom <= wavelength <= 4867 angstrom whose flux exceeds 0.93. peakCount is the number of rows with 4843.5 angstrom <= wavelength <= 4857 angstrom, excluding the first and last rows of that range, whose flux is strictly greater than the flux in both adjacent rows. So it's 3.0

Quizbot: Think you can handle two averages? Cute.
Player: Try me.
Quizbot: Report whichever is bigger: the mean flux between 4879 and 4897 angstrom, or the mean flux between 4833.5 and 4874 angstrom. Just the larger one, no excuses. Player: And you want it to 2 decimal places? 0.92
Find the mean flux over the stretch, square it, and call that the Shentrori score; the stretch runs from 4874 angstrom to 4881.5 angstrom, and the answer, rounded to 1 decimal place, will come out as 0.4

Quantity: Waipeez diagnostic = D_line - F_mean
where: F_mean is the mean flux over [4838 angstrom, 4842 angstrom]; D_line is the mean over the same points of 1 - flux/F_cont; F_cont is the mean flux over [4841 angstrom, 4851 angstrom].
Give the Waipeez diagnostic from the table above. -0.86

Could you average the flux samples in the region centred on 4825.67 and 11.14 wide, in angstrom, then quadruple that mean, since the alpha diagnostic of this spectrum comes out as 3.4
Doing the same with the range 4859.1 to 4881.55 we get 3.4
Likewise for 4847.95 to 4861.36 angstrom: 3.6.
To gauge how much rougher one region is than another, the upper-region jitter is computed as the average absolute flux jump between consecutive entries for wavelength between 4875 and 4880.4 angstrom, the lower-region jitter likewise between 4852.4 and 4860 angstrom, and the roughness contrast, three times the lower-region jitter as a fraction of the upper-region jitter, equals 1.3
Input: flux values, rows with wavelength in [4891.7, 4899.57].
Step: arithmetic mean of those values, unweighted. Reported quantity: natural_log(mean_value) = -0.06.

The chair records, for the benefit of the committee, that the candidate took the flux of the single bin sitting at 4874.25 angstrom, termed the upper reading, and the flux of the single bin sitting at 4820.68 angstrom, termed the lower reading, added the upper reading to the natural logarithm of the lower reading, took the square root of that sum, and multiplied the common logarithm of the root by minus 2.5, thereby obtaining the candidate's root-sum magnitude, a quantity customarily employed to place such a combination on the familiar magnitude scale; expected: 0.34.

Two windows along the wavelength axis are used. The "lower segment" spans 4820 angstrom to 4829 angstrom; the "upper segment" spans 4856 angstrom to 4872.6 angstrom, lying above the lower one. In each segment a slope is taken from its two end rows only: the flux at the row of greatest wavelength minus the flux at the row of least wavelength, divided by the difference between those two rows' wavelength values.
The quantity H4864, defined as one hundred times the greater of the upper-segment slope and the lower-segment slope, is 1.6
